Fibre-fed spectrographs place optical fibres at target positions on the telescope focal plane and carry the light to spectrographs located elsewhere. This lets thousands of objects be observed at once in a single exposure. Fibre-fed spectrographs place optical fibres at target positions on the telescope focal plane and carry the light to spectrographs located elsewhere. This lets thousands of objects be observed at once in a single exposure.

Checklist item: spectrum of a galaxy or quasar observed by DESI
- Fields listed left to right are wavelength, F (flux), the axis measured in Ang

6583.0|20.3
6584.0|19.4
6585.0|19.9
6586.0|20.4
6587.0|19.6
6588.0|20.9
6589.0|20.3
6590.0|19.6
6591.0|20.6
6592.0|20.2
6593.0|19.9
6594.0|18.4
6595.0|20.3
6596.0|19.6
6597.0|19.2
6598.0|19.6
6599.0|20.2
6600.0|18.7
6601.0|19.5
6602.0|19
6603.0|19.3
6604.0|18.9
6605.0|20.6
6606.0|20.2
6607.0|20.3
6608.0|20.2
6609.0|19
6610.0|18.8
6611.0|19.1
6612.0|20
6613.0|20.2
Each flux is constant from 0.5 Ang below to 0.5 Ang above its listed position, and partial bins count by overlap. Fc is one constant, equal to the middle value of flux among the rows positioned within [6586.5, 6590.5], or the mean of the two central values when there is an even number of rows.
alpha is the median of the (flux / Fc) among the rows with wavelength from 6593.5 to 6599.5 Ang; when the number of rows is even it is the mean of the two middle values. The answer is 0.98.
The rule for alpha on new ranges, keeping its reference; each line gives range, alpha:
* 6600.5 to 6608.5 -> 0.99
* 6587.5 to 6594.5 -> 1.01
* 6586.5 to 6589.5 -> 1.02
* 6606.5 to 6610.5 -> 0.98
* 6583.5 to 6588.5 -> 1.00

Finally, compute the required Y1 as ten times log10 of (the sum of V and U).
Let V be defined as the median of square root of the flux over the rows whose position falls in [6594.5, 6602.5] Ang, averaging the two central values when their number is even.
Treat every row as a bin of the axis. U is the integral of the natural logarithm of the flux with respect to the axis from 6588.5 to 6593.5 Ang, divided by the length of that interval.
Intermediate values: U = 3.00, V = 4.42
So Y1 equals 8.71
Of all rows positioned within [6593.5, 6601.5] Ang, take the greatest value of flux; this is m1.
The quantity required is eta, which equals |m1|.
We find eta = 20.3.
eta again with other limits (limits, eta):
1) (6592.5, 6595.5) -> 20.3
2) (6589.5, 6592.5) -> 20.6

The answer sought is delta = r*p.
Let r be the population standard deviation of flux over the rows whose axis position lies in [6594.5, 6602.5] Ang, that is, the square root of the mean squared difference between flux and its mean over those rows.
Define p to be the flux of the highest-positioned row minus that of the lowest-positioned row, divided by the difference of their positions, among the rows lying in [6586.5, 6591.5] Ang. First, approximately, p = 0.25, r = 0.516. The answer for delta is 0.13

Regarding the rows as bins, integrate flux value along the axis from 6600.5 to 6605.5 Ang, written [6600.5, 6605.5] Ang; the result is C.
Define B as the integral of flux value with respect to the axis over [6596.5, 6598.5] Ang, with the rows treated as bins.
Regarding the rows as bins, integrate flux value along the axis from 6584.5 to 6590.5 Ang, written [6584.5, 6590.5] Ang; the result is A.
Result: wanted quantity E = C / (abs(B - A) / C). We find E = 116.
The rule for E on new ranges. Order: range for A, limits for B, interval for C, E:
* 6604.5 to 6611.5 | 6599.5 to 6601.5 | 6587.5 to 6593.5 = 148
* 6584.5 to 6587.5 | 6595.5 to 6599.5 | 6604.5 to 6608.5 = 353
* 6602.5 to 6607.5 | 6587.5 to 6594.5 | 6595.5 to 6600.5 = 233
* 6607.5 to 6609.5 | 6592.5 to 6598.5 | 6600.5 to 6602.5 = 19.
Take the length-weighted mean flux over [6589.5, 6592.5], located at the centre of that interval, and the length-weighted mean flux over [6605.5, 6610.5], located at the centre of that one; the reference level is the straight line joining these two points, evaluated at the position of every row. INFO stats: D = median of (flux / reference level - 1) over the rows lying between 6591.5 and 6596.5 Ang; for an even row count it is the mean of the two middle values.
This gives -0.009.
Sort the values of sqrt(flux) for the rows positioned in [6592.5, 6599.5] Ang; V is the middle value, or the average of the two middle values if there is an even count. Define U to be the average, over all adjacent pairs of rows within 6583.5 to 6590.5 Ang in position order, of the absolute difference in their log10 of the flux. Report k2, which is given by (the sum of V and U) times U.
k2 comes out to 0.070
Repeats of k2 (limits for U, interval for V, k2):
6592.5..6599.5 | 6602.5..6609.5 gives 0.093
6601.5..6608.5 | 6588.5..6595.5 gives 0.050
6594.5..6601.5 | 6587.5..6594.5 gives 0.074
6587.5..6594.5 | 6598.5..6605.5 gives 0.072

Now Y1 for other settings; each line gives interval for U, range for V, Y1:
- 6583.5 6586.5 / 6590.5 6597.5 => 8.72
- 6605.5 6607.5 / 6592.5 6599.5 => 8.71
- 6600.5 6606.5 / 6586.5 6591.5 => 8.74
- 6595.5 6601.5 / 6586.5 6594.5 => 8.72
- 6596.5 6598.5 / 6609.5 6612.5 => 8.65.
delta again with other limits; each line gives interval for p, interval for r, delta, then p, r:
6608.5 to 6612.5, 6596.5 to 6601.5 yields 0.16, 0.33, 0.492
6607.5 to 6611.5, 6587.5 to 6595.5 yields -0.26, -0.37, 0.717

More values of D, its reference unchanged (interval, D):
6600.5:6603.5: -0.027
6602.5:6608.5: 0.024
